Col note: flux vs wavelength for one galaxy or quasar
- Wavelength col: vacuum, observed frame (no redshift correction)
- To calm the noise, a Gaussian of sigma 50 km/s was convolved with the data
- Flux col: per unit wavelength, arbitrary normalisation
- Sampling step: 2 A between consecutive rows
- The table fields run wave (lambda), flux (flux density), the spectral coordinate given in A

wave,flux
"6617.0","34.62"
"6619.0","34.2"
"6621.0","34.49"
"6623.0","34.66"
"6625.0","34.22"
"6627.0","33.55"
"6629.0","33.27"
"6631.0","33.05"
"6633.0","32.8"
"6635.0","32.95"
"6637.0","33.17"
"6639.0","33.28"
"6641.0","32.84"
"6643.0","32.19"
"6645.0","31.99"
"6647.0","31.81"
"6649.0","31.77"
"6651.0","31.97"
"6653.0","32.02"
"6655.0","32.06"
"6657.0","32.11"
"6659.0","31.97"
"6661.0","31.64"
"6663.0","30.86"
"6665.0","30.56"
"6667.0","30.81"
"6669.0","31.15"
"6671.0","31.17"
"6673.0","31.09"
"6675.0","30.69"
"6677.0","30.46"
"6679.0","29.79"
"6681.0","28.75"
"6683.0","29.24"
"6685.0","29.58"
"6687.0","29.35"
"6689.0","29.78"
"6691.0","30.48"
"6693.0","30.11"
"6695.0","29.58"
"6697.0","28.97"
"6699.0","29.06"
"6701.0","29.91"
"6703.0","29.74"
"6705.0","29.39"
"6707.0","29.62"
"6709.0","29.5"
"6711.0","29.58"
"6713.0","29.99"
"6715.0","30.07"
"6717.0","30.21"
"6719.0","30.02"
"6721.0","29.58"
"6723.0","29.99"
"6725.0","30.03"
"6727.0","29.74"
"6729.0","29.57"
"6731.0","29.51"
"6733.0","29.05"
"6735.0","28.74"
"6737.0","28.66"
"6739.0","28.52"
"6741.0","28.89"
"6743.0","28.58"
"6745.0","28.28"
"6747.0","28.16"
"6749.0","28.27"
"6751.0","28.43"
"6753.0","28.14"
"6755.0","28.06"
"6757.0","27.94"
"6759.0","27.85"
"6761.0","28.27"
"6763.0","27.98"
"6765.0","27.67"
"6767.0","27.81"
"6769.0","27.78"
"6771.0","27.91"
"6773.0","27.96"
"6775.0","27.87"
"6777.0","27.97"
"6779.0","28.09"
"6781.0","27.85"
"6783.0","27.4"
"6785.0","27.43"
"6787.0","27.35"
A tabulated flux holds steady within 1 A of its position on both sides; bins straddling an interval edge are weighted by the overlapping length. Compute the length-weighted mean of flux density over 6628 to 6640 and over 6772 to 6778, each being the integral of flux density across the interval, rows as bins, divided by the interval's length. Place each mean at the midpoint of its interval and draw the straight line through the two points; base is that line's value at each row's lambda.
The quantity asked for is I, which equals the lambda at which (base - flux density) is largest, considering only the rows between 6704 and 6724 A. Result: 6705.0 A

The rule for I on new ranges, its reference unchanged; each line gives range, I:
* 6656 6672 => 6665.0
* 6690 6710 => 6697.0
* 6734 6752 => 6747.0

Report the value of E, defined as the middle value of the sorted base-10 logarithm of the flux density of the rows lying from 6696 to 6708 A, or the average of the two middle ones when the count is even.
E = 1.47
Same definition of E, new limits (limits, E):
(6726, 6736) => 1.47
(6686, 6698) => 1.47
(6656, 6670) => 1.49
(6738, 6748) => 1.46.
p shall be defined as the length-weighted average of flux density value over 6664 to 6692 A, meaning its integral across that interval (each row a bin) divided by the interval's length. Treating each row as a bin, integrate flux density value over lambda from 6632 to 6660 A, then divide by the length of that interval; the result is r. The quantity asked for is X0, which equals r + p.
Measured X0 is 63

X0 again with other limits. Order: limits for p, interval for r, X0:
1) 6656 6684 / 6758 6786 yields 59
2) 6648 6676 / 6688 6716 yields 61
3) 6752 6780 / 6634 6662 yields 60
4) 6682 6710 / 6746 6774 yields 58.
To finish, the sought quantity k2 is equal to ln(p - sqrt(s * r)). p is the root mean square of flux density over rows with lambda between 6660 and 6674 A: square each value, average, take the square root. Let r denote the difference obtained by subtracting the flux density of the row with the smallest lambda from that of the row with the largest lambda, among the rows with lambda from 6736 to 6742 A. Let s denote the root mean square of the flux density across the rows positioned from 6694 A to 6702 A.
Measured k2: 3.35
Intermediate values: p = 31.0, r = 0.23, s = 29.4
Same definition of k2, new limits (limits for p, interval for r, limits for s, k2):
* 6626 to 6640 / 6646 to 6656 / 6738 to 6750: 3.42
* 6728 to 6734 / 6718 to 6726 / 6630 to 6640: 3.36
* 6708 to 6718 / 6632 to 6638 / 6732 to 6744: 3.28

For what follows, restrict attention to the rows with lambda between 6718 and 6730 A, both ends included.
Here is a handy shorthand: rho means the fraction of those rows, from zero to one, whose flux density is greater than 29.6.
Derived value 0.7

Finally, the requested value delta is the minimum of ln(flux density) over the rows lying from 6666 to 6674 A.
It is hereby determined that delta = 3.43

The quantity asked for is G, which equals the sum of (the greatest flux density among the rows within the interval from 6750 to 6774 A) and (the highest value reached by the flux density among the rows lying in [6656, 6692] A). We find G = 60.5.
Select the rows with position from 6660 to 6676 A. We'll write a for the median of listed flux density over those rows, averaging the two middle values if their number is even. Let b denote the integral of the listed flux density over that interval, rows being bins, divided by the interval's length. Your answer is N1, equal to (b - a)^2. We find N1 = 0.000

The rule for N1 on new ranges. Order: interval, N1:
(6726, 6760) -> 0.008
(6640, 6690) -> 0.015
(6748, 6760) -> 0.000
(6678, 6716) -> 0.001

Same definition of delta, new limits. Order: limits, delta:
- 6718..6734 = 3.37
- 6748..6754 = 3.34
